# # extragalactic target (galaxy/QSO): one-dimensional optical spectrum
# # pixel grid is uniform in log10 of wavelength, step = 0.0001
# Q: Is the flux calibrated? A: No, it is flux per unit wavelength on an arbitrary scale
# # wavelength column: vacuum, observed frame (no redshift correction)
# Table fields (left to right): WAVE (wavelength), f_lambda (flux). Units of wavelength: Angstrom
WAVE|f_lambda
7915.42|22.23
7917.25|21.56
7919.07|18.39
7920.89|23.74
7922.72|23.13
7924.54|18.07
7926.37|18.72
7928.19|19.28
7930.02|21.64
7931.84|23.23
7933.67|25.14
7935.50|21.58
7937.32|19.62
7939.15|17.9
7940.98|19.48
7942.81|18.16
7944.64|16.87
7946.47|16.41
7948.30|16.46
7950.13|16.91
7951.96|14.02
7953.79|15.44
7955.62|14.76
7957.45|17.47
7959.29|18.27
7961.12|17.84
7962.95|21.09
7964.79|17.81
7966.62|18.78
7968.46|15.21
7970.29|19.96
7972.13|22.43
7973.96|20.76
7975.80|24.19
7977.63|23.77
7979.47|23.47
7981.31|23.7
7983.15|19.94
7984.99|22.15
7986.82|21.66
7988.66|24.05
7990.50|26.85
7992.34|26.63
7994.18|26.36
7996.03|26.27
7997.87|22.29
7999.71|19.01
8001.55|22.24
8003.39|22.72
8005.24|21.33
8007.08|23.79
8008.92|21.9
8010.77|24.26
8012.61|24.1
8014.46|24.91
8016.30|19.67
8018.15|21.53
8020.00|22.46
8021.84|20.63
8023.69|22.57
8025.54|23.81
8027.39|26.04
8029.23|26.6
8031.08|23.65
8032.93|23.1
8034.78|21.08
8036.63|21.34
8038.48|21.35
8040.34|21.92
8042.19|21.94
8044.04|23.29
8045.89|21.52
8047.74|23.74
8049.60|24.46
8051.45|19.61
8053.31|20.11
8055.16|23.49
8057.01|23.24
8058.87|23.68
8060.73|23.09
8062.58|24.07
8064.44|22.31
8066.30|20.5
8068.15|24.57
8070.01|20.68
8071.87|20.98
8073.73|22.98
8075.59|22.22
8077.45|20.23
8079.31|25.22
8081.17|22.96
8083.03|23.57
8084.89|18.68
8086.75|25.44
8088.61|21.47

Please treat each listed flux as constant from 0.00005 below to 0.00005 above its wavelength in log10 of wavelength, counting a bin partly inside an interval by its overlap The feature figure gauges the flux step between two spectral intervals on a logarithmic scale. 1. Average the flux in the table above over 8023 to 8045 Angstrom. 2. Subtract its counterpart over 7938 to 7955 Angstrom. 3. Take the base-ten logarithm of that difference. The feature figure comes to 0.79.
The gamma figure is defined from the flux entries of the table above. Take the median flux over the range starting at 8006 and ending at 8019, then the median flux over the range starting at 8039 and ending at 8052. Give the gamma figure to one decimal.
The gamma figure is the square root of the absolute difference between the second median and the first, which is 1.4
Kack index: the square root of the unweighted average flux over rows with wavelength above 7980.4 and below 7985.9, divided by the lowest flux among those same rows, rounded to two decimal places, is 0.23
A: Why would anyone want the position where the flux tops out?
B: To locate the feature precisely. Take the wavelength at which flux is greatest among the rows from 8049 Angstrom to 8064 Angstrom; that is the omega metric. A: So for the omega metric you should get 8049.60 Angstrom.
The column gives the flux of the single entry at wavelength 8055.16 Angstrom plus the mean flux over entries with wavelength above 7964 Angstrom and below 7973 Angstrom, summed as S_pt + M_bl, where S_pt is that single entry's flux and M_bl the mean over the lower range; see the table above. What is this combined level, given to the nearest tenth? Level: 42.3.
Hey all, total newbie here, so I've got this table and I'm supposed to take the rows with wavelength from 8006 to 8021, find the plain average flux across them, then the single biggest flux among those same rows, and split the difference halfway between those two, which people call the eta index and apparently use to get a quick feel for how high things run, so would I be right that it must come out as 23.9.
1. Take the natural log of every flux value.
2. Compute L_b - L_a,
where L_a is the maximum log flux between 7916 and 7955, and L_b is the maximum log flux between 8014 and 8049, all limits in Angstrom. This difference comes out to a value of 0.06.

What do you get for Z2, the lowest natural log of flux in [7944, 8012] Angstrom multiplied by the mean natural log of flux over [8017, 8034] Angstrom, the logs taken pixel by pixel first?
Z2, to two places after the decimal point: 8.31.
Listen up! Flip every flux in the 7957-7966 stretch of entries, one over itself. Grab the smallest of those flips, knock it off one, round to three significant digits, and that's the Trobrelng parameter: 0.953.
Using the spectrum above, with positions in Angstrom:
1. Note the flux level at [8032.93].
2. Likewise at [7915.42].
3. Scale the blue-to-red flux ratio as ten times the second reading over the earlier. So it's 9.6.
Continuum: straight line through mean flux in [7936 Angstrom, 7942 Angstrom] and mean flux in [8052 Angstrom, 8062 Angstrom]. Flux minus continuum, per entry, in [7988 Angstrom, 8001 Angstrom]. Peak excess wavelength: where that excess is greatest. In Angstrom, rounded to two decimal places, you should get 7990.50 Angstrom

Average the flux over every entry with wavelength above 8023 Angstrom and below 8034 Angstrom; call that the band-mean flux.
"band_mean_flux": 24.3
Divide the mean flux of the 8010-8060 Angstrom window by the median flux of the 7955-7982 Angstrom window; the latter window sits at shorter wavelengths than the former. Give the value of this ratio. 1.14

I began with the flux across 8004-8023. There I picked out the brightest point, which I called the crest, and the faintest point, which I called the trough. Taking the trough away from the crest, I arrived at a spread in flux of 5.2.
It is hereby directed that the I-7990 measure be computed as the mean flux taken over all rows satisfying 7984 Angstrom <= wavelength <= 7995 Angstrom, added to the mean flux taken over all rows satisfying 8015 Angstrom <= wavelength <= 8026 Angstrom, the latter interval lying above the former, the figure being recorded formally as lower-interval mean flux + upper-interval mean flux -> 46.4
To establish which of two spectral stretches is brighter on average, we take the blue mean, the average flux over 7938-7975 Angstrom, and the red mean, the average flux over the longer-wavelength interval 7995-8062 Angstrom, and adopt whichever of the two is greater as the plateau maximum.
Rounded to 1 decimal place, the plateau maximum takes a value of 22.7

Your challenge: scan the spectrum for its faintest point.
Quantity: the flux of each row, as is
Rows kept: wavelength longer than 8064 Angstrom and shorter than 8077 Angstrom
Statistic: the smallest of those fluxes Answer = 20.5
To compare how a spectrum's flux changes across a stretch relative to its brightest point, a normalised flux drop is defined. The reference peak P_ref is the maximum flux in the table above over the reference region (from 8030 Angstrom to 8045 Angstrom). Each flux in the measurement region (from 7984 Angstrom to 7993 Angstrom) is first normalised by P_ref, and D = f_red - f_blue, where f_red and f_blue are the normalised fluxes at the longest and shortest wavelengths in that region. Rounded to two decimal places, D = 0.19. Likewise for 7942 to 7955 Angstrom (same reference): -0.12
